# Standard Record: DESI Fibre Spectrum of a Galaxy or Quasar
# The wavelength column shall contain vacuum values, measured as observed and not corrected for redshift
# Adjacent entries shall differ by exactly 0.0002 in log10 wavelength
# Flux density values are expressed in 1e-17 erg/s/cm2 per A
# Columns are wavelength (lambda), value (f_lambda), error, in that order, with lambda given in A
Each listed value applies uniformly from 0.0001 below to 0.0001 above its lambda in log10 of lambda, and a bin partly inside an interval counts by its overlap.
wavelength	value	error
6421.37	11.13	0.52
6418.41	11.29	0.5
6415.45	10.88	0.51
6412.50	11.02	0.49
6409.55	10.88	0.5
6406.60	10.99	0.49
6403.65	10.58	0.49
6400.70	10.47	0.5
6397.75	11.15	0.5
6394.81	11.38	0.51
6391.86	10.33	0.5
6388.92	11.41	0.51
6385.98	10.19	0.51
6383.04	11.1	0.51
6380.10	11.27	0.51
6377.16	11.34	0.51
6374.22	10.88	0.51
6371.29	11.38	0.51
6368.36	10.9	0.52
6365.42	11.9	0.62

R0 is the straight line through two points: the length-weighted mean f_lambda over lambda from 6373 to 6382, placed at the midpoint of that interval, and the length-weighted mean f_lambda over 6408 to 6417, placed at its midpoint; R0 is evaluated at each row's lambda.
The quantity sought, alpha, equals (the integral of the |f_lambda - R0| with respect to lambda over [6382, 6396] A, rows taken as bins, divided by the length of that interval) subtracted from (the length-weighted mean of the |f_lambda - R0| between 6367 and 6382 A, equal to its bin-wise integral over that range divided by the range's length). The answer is -0.3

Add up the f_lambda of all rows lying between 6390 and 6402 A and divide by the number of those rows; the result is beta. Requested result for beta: 10.8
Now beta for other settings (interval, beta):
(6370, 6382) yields 11.2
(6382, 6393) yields 10.8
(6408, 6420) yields 11.0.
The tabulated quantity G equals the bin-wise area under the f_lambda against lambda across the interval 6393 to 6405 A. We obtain 131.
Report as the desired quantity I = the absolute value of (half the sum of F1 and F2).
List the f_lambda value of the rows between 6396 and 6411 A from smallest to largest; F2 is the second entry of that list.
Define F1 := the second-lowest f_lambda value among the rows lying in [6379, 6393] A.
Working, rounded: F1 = 10.33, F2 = 10.58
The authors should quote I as 10.5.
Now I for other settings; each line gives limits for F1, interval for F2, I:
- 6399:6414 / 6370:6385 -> 10.8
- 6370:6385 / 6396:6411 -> 10.8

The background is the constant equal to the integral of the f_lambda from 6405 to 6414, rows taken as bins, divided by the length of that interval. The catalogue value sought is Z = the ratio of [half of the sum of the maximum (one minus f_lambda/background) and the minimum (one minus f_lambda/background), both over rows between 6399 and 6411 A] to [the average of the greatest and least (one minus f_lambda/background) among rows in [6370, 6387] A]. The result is 1.3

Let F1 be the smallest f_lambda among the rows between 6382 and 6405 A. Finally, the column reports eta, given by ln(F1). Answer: 2.32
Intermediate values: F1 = 10.19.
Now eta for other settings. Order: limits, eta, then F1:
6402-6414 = 2.36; 10.58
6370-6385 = 2.39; 10.88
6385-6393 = 2.32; 10.19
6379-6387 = 2.32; 10.19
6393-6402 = 2.35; 10.47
